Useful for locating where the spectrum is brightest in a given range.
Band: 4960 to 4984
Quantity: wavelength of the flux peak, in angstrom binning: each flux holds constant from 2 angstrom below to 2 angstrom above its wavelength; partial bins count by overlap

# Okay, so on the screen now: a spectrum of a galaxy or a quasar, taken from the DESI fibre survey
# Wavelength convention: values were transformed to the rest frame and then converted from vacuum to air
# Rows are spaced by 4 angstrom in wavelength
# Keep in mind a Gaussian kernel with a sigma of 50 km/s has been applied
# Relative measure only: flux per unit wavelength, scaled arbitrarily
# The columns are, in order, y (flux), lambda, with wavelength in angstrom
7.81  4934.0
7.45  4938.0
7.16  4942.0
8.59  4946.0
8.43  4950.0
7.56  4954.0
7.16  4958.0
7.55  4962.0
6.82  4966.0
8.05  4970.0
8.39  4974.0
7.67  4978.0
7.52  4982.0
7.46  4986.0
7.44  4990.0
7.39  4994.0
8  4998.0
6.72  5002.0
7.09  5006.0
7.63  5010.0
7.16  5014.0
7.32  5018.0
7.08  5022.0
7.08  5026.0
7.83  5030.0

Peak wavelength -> 4974.0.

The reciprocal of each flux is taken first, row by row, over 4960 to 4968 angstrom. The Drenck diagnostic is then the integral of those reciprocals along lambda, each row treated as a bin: 1.12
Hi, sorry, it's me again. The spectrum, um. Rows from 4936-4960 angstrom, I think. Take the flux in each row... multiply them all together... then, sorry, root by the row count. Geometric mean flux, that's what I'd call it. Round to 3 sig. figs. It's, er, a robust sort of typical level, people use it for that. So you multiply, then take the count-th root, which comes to 7.70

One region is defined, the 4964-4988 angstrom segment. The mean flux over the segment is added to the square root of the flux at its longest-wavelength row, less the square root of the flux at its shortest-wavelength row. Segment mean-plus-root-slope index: 7.77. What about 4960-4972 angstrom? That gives 7.56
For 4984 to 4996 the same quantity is 7.42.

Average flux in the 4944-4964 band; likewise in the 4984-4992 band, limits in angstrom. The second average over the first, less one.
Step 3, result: -0.052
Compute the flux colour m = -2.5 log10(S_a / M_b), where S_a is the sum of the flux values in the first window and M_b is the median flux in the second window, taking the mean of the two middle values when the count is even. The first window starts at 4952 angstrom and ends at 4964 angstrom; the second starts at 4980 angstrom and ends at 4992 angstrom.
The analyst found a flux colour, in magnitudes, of -1.19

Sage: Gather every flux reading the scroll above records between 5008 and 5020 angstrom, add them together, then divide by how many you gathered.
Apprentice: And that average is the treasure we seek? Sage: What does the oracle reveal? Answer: 7.37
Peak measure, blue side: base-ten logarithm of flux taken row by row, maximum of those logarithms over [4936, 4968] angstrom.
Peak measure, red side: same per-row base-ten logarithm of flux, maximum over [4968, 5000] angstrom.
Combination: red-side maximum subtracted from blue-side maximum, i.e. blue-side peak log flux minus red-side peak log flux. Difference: 0.010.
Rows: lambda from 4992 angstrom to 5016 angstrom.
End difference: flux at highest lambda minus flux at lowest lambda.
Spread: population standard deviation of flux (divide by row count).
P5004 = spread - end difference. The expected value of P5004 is 0.64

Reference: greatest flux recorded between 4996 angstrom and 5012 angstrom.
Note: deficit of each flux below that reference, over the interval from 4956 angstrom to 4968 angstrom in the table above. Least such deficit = 0.45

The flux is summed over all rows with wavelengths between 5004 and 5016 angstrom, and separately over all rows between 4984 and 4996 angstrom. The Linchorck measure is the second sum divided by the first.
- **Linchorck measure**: 1.02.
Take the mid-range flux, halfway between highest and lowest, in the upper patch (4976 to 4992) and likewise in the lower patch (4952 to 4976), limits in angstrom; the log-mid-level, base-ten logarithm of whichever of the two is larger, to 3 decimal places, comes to 0.881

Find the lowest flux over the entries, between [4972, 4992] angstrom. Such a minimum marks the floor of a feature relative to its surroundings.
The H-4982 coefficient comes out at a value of 7.44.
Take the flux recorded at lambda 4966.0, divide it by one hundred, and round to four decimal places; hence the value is 0.0682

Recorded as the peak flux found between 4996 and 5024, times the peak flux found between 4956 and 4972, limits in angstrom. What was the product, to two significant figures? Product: 64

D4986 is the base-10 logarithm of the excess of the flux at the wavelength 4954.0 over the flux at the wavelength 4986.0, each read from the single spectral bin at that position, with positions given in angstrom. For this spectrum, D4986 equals -1.0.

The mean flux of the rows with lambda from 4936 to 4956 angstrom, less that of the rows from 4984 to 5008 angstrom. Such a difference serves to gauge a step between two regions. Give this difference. 0.49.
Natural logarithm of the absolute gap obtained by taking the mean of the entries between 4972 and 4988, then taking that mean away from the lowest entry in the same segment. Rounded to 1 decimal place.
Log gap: -1.2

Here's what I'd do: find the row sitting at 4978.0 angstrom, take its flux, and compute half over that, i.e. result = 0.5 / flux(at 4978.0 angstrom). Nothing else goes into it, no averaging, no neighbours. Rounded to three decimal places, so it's 0.065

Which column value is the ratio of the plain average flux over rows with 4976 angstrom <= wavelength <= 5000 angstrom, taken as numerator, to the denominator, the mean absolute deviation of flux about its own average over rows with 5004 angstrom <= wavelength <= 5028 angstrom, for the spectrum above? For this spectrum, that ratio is 46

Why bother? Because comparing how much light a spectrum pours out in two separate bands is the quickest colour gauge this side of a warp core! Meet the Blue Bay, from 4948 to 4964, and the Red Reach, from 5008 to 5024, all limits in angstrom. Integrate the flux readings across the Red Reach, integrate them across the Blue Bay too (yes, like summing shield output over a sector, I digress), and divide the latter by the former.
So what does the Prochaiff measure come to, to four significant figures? 1.052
